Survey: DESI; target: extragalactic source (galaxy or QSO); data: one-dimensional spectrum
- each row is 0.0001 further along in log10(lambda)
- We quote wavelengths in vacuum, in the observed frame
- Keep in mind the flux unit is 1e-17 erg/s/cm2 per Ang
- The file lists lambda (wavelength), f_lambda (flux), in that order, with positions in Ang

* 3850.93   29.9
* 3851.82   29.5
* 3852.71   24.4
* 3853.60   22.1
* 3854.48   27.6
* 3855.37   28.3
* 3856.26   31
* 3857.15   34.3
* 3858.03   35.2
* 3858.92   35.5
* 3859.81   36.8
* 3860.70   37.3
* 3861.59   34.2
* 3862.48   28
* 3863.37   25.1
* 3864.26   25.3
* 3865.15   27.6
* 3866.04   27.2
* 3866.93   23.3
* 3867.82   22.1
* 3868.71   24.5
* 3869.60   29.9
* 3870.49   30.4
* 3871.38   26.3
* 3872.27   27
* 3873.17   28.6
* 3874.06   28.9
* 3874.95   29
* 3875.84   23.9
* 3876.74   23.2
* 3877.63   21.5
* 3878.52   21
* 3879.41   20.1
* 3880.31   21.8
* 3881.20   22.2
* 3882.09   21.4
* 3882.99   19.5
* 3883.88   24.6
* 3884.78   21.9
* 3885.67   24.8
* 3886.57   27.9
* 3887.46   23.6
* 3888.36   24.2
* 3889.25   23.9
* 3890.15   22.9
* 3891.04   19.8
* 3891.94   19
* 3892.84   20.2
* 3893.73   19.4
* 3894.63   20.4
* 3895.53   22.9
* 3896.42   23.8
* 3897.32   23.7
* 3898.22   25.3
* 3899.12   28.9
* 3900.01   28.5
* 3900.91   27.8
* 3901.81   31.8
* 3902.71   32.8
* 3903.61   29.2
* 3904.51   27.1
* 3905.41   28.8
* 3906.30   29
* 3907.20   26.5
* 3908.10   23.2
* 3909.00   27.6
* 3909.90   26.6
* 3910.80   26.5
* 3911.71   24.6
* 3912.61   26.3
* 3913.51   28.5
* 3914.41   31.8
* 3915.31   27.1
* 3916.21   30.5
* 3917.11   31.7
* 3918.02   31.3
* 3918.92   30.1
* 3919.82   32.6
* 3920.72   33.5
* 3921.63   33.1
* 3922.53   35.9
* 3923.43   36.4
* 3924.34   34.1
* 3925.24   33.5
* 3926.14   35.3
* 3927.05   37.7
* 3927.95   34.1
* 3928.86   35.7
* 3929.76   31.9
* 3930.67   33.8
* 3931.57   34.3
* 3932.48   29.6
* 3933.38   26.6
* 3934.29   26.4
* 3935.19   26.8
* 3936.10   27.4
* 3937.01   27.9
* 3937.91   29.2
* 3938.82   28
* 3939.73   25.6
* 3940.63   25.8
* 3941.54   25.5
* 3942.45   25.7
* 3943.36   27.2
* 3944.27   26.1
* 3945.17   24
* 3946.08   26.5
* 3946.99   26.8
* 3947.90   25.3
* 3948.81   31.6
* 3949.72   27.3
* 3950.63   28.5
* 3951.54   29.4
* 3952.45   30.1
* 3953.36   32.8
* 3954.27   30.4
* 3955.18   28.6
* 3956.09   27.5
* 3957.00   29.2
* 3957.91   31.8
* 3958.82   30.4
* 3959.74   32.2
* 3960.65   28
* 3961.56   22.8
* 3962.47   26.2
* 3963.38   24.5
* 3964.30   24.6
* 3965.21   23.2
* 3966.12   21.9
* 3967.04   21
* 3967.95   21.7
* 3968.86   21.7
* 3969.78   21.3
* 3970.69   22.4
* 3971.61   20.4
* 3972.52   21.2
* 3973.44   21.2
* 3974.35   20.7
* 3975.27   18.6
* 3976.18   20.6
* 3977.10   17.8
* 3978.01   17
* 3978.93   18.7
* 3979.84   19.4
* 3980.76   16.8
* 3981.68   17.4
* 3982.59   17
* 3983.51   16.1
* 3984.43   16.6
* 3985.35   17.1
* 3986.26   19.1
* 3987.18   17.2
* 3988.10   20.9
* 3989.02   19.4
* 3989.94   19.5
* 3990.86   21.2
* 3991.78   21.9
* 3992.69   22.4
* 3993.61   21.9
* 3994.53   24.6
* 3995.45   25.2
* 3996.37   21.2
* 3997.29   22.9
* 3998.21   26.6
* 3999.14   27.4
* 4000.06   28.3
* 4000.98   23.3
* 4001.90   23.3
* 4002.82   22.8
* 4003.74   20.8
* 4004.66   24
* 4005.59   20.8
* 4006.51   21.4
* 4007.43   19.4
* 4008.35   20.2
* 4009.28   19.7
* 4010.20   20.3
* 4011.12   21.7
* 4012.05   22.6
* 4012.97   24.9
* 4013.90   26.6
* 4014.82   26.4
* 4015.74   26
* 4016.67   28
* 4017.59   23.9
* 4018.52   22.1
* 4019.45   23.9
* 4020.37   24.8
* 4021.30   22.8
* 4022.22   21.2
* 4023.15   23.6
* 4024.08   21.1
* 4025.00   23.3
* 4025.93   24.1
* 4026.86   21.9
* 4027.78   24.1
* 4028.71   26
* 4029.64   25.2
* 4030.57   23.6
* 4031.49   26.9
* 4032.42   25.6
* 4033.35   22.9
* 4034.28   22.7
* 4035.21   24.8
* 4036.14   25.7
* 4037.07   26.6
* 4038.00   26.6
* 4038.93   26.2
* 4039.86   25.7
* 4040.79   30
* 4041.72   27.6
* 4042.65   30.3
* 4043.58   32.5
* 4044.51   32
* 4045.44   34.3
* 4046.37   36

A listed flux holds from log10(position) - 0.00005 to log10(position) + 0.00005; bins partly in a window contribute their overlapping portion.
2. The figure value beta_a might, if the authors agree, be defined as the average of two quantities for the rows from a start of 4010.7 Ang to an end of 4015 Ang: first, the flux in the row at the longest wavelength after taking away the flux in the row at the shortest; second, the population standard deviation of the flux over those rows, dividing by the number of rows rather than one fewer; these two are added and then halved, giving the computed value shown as 3.3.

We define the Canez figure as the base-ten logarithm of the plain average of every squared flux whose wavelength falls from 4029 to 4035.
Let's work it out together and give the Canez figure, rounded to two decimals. 2.78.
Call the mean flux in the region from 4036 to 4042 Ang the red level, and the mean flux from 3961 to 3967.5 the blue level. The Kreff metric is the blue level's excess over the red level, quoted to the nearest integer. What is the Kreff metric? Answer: -3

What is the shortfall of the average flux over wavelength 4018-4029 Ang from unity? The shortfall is -22.2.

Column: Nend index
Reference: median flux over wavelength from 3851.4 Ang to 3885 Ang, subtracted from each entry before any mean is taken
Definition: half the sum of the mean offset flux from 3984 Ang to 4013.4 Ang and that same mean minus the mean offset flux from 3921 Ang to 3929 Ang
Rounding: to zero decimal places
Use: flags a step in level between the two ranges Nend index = -9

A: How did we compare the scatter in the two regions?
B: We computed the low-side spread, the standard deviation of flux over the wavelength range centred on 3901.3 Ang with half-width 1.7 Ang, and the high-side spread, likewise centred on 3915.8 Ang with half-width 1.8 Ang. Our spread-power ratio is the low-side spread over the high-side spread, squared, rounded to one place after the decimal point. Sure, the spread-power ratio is 1.2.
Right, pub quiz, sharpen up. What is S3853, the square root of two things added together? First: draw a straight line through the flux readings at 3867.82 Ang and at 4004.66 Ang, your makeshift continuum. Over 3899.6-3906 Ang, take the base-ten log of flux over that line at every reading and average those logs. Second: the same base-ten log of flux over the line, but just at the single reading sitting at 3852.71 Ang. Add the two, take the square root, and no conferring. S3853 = 0.40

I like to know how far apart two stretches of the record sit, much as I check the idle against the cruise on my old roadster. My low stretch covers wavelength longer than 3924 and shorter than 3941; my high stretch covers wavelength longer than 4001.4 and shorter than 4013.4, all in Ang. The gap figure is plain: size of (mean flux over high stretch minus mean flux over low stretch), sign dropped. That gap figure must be 9.0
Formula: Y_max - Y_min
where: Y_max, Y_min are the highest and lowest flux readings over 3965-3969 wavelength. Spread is 2.2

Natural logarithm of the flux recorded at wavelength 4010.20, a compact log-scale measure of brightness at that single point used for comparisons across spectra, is 3.01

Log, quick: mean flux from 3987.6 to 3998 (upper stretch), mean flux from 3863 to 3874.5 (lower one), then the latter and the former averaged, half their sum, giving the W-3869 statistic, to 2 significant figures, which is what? 24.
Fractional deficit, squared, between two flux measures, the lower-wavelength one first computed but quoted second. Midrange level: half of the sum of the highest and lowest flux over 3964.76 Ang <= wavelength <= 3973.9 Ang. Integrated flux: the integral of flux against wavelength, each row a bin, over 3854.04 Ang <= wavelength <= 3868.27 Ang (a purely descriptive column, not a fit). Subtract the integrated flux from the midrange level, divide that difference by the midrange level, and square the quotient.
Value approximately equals 343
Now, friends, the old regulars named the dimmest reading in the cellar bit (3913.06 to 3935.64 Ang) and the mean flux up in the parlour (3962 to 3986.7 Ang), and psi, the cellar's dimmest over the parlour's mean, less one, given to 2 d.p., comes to 0.31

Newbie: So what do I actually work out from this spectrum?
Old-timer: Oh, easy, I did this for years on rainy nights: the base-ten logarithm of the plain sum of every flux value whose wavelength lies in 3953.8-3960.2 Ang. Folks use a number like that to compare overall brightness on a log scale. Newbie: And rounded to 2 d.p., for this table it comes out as 2.32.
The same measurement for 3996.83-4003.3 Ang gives 2.24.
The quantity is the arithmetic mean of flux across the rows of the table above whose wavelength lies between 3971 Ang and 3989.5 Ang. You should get 19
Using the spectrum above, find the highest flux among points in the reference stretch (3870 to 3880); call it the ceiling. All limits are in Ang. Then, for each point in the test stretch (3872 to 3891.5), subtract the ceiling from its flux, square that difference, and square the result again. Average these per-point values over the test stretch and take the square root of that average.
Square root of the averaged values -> 64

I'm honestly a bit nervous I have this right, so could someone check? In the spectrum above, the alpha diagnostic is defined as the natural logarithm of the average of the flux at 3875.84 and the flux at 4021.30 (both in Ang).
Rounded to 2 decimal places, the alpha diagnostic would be 3.15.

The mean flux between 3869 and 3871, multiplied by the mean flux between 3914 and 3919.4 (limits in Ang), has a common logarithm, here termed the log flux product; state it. 2.96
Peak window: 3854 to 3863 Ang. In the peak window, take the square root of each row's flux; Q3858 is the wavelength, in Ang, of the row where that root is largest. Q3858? 3860.70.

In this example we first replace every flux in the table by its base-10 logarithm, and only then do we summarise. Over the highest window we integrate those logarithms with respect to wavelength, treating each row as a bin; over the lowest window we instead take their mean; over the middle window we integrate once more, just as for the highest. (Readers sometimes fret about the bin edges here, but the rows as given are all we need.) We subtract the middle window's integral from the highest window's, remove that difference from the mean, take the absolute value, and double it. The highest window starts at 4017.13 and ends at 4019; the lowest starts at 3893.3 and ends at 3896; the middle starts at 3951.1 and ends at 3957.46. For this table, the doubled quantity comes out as 16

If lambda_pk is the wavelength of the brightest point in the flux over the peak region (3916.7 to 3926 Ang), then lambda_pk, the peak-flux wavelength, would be 3923.43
